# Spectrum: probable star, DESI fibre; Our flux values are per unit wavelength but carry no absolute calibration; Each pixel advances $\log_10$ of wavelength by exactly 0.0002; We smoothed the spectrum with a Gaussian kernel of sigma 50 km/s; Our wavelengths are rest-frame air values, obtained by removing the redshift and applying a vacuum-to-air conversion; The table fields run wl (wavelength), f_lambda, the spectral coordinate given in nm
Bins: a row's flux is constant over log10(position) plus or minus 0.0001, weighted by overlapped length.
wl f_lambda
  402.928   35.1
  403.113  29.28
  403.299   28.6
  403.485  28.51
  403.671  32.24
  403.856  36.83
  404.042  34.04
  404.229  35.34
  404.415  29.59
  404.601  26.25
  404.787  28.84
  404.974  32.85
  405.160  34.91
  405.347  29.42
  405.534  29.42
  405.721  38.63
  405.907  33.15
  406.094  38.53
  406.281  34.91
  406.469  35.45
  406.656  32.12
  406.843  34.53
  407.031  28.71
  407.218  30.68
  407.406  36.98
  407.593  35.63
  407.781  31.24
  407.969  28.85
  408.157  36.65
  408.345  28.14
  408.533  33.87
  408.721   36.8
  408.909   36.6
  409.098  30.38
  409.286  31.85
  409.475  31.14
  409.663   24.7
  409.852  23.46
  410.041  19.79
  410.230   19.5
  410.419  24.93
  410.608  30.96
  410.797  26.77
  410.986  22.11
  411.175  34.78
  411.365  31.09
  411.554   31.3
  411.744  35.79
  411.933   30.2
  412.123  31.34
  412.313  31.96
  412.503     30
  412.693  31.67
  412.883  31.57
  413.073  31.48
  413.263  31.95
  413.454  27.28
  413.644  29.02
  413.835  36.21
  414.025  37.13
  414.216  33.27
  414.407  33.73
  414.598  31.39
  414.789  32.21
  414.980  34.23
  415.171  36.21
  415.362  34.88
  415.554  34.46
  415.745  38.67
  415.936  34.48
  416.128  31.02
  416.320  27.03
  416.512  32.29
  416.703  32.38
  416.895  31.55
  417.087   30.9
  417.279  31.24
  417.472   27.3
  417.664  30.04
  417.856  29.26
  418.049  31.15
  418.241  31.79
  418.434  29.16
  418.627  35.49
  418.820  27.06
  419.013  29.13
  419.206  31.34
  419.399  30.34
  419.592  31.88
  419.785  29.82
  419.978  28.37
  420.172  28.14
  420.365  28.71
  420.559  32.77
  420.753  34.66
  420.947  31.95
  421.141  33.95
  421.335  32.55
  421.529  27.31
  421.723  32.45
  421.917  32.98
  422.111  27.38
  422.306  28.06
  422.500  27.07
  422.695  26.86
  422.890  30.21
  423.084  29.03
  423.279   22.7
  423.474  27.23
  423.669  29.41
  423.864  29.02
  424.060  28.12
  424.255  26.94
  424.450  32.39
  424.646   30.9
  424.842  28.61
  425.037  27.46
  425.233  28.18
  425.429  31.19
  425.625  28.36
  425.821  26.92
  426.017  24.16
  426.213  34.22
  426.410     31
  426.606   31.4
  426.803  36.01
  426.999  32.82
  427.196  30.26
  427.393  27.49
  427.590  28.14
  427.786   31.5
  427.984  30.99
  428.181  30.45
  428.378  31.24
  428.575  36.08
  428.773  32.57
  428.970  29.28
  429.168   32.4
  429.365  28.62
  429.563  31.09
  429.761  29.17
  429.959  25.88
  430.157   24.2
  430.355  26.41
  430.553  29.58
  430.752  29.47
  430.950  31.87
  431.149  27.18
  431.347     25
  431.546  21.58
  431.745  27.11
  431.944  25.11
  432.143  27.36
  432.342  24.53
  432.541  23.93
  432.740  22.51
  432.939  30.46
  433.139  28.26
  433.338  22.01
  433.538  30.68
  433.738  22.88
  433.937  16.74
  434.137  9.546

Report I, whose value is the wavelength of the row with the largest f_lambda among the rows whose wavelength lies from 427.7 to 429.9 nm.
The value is 428.575 nm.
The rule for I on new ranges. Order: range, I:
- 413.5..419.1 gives 415.745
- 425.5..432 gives 428.575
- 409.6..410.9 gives 410.608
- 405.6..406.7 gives 405.721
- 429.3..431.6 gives 430.950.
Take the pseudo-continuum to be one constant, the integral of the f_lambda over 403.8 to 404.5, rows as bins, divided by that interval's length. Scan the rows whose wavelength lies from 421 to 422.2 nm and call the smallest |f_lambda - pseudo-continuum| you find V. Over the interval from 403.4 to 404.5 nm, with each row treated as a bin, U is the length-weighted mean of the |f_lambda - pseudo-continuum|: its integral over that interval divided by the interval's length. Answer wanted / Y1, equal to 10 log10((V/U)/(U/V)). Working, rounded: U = 3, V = 0.1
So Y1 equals -26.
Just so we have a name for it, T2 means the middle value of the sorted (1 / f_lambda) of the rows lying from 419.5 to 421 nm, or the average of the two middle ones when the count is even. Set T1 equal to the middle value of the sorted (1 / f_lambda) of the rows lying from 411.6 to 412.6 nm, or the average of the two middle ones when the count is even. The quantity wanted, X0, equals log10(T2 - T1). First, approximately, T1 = 0.0319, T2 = 0.0325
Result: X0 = -3.27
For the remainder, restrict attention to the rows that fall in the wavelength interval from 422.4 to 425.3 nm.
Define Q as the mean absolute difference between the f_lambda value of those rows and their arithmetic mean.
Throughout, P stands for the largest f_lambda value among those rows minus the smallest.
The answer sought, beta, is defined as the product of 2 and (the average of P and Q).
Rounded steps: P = 9.7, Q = 1.6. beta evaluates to 11.2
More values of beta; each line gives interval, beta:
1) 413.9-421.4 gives 13.8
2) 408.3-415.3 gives 21.0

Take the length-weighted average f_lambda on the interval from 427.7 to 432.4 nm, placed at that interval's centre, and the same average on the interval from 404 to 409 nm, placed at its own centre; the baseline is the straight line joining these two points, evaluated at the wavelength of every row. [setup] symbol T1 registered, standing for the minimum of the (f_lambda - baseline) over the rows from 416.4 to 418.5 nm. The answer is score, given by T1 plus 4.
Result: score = 0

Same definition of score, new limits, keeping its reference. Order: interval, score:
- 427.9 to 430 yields 1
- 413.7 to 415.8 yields 4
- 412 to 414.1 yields 0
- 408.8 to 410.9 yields -9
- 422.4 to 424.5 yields -3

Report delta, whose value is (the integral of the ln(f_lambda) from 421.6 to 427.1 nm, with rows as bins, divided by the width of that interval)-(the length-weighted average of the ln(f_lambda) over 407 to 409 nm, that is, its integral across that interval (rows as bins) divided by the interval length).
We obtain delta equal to -0.13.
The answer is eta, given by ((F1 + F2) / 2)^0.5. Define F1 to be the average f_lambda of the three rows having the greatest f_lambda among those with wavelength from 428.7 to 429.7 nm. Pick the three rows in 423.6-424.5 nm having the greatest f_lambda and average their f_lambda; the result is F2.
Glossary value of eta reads 5.6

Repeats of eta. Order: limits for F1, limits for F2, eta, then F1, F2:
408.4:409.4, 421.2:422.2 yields 5.8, 35.8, 33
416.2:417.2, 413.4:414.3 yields 5.8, 32.1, 36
